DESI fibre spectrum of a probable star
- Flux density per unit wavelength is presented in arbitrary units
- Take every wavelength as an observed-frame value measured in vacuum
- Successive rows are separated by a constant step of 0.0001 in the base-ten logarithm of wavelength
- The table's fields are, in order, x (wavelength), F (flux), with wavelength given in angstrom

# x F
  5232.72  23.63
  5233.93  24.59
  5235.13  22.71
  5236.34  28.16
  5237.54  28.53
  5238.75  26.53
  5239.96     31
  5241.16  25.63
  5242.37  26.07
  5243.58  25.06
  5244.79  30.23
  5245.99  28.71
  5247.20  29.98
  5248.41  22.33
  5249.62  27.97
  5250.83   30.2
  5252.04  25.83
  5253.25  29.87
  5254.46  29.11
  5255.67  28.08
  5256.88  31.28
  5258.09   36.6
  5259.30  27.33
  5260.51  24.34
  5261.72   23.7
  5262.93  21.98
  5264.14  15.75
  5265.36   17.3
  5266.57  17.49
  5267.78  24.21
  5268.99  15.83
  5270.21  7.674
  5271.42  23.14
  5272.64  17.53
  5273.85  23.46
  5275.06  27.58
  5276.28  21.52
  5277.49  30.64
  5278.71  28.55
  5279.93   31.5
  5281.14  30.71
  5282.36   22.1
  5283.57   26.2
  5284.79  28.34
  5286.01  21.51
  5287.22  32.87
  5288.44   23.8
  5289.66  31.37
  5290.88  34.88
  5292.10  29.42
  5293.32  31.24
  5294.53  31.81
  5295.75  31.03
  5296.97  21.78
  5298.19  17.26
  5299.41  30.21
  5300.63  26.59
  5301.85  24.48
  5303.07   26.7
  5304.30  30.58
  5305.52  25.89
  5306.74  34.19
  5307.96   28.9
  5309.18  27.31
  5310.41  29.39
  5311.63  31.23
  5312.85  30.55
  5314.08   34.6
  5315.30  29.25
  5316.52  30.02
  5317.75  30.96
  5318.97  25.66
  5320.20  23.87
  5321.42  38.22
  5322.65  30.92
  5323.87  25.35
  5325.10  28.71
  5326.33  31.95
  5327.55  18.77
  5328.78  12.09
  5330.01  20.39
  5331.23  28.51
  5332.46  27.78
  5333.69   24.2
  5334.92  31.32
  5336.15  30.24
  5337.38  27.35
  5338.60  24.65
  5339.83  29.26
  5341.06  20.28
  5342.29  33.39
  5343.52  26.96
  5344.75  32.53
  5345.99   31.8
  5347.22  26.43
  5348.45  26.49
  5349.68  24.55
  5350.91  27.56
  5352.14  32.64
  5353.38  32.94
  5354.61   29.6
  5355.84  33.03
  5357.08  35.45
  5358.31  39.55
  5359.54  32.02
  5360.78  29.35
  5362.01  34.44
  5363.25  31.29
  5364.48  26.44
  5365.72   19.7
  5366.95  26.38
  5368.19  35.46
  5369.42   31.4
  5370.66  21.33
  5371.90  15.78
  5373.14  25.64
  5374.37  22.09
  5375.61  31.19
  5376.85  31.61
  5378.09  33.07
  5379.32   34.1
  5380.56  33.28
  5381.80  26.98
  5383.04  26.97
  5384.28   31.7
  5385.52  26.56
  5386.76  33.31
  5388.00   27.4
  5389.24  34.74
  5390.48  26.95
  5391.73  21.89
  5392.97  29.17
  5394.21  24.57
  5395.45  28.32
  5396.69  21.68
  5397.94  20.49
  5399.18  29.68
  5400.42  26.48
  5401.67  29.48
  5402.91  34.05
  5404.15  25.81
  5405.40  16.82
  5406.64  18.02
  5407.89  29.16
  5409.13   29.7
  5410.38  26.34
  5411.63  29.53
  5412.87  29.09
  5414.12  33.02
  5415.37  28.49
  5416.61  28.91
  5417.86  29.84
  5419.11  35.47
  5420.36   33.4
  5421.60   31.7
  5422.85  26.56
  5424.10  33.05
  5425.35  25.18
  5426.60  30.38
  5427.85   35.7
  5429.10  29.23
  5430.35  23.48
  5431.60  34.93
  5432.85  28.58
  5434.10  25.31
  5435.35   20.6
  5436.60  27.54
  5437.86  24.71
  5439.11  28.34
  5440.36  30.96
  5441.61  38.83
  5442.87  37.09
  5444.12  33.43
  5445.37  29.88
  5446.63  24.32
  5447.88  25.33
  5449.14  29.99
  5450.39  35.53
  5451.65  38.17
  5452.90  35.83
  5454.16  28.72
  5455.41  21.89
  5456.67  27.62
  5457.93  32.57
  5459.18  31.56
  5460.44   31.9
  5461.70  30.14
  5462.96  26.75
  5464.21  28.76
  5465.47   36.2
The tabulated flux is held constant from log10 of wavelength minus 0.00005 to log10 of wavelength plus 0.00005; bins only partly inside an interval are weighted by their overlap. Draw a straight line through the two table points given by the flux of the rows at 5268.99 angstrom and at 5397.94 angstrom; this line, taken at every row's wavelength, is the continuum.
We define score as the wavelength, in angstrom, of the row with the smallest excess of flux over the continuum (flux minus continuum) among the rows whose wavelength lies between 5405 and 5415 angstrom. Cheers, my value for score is 5405.40 angstrom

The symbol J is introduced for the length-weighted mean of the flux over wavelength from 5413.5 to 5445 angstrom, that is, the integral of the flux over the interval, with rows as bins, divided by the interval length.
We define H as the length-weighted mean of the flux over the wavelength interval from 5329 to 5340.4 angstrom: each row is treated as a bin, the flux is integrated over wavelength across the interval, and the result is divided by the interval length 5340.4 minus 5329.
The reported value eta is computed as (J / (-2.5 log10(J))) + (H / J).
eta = -7.28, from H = 26.6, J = 30.2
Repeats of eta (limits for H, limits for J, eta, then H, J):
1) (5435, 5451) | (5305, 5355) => -6.72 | 29.9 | 28.2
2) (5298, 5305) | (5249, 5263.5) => -6.80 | 26.5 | 28.0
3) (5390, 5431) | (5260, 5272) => -4.50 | 27.9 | 19.1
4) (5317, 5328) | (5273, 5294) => -6.70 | 28.4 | 27.9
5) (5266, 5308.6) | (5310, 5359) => -6.97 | 26.0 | 28.7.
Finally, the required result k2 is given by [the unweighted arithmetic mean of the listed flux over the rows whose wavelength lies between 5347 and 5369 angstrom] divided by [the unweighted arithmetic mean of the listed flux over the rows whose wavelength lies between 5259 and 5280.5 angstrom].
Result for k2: 1.36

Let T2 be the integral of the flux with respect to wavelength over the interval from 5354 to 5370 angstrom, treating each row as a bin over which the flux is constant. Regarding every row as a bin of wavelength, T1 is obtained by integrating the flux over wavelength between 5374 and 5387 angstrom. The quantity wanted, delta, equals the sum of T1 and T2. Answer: 889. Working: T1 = 392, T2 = 498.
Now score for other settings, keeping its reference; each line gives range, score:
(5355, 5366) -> 5365.72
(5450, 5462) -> 5455.41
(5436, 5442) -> 5437.86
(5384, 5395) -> 5391.73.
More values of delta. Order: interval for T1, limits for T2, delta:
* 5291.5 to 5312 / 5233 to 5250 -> 1033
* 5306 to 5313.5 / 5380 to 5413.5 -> 1142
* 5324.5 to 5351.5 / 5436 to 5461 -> 1486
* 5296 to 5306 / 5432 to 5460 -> 1094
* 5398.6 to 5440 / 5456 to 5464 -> 1418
